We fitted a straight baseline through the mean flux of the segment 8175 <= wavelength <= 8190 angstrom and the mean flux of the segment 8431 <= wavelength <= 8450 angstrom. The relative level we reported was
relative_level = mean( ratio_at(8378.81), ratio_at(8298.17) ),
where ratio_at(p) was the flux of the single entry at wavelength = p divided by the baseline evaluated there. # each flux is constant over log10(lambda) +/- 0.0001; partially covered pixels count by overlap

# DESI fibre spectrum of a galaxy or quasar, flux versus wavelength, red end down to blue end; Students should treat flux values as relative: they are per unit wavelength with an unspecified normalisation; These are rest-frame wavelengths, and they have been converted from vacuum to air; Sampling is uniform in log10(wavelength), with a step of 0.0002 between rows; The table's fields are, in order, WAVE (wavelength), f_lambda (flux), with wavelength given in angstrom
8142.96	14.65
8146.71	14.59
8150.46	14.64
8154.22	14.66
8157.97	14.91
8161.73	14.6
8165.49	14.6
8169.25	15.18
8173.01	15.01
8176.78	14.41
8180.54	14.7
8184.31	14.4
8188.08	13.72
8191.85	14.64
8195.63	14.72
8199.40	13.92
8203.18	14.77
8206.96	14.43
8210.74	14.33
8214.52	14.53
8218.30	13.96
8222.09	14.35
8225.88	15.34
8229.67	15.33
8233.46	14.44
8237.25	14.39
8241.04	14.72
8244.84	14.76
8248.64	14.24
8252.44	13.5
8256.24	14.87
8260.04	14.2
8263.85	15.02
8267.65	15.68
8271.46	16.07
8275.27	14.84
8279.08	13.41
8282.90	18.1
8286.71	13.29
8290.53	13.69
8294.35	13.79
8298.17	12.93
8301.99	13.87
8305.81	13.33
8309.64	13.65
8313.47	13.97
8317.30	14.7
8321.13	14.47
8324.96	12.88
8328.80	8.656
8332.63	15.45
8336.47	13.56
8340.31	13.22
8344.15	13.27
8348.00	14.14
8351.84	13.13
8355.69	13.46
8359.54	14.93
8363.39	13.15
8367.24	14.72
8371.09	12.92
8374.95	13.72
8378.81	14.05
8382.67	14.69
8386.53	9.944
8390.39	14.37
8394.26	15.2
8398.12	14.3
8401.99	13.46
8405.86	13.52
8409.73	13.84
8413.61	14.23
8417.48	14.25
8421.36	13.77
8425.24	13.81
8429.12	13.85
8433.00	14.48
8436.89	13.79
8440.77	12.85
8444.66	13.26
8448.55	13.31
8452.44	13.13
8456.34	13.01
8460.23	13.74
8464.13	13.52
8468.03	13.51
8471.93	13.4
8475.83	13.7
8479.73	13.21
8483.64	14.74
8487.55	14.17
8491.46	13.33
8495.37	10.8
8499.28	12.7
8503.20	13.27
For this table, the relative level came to 0.97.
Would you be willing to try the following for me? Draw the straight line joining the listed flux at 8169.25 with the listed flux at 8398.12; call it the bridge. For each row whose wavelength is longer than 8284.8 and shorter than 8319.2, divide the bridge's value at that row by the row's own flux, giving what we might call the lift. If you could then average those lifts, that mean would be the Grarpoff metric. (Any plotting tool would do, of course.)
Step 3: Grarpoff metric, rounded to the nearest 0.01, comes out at 1.07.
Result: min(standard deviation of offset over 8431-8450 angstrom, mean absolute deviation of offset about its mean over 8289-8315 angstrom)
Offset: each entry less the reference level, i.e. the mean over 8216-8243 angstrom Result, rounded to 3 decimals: 0.271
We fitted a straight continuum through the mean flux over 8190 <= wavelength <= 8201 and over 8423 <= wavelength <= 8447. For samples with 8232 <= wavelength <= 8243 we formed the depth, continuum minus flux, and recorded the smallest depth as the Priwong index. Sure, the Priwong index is -0.4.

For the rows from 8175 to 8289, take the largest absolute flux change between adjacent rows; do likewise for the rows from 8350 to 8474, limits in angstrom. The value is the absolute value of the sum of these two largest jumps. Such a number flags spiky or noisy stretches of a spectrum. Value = 9.6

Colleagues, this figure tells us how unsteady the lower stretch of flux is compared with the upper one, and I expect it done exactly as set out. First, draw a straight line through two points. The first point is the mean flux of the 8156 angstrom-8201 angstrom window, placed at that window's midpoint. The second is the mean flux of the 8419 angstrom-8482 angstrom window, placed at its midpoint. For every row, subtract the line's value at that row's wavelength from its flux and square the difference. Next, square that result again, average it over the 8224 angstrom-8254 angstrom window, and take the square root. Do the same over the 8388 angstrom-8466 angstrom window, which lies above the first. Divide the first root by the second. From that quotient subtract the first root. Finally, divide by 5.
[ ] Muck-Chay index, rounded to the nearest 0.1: 0.1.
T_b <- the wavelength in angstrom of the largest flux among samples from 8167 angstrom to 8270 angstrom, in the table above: 8267.65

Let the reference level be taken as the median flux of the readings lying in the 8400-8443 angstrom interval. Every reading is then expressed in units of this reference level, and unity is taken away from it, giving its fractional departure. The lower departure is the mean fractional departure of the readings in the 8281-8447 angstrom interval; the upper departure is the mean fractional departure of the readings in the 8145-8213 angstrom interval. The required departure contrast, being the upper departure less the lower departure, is 0.060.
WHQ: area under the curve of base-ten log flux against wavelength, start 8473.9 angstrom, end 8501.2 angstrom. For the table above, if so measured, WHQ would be 30.6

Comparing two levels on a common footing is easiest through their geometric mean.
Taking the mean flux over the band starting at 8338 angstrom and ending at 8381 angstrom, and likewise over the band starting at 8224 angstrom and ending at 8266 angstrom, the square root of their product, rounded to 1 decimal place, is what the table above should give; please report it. 14.2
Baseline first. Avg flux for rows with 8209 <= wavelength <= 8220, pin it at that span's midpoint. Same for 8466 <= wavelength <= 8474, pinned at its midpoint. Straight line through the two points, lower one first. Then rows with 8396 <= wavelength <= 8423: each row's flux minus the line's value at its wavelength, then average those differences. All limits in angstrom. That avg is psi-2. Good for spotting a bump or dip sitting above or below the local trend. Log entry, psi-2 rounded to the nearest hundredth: 0.26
